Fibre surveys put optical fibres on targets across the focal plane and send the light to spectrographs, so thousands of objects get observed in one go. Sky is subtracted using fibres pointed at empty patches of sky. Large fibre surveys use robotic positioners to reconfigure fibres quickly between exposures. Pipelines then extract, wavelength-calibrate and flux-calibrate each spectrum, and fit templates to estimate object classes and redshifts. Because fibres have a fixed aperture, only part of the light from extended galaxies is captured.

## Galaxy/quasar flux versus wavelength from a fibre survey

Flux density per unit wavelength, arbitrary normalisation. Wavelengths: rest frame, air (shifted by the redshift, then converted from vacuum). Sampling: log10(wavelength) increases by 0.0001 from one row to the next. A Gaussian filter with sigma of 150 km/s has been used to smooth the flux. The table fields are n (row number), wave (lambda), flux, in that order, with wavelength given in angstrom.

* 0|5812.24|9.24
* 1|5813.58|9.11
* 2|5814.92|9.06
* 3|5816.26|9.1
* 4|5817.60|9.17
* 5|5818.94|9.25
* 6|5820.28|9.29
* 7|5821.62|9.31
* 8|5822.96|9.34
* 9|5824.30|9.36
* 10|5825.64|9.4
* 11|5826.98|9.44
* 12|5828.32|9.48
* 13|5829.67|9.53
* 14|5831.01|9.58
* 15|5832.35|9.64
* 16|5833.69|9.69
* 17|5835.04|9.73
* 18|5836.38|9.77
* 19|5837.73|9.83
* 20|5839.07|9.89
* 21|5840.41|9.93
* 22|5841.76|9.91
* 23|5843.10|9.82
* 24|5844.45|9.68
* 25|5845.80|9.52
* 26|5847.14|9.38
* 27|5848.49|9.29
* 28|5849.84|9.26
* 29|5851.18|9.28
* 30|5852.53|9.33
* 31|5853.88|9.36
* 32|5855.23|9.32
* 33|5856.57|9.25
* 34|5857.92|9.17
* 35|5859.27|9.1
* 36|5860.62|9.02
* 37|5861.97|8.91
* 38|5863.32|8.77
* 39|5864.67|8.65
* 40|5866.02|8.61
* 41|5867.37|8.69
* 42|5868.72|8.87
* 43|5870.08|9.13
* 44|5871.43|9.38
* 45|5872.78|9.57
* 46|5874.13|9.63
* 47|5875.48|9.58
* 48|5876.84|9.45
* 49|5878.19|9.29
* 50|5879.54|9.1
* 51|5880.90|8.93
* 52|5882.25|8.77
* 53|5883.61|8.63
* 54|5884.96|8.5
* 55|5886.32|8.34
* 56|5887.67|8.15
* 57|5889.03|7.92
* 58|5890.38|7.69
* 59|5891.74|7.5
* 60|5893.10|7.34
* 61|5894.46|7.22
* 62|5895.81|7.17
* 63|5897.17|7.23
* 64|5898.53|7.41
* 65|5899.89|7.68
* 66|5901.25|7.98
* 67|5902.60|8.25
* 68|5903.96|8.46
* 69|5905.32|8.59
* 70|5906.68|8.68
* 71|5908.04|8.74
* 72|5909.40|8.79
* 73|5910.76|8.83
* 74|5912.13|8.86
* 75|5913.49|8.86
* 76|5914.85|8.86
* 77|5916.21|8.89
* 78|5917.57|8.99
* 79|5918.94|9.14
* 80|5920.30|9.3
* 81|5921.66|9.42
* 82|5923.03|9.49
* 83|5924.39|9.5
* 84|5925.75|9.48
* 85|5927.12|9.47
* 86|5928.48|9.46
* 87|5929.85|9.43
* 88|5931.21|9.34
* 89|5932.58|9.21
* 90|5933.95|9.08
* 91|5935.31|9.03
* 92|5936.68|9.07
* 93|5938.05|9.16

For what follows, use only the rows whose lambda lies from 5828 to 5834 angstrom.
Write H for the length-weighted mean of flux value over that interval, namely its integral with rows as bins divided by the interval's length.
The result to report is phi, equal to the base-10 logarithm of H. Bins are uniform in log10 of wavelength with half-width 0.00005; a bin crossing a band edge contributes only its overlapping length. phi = 0.982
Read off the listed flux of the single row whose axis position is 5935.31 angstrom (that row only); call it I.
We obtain 9.03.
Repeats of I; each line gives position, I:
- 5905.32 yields 8.59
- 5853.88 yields 9.36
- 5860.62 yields 9.02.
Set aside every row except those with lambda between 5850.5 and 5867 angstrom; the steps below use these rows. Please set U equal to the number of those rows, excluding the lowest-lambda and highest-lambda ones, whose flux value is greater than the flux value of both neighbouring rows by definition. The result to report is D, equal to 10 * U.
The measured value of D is 10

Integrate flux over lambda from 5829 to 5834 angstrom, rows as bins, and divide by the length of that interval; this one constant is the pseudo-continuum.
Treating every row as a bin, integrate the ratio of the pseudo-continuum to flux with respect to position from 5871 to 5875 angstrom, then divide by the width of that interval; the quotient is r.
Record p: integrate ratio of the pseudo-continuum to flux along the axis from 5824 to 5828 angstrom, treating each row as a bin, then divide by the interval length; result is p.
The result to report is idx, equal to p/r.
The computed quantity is 1.01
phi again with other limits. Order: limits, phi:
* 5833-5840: 0.991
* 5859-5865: 0.949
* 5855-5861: 0.963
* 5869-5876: 0.974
